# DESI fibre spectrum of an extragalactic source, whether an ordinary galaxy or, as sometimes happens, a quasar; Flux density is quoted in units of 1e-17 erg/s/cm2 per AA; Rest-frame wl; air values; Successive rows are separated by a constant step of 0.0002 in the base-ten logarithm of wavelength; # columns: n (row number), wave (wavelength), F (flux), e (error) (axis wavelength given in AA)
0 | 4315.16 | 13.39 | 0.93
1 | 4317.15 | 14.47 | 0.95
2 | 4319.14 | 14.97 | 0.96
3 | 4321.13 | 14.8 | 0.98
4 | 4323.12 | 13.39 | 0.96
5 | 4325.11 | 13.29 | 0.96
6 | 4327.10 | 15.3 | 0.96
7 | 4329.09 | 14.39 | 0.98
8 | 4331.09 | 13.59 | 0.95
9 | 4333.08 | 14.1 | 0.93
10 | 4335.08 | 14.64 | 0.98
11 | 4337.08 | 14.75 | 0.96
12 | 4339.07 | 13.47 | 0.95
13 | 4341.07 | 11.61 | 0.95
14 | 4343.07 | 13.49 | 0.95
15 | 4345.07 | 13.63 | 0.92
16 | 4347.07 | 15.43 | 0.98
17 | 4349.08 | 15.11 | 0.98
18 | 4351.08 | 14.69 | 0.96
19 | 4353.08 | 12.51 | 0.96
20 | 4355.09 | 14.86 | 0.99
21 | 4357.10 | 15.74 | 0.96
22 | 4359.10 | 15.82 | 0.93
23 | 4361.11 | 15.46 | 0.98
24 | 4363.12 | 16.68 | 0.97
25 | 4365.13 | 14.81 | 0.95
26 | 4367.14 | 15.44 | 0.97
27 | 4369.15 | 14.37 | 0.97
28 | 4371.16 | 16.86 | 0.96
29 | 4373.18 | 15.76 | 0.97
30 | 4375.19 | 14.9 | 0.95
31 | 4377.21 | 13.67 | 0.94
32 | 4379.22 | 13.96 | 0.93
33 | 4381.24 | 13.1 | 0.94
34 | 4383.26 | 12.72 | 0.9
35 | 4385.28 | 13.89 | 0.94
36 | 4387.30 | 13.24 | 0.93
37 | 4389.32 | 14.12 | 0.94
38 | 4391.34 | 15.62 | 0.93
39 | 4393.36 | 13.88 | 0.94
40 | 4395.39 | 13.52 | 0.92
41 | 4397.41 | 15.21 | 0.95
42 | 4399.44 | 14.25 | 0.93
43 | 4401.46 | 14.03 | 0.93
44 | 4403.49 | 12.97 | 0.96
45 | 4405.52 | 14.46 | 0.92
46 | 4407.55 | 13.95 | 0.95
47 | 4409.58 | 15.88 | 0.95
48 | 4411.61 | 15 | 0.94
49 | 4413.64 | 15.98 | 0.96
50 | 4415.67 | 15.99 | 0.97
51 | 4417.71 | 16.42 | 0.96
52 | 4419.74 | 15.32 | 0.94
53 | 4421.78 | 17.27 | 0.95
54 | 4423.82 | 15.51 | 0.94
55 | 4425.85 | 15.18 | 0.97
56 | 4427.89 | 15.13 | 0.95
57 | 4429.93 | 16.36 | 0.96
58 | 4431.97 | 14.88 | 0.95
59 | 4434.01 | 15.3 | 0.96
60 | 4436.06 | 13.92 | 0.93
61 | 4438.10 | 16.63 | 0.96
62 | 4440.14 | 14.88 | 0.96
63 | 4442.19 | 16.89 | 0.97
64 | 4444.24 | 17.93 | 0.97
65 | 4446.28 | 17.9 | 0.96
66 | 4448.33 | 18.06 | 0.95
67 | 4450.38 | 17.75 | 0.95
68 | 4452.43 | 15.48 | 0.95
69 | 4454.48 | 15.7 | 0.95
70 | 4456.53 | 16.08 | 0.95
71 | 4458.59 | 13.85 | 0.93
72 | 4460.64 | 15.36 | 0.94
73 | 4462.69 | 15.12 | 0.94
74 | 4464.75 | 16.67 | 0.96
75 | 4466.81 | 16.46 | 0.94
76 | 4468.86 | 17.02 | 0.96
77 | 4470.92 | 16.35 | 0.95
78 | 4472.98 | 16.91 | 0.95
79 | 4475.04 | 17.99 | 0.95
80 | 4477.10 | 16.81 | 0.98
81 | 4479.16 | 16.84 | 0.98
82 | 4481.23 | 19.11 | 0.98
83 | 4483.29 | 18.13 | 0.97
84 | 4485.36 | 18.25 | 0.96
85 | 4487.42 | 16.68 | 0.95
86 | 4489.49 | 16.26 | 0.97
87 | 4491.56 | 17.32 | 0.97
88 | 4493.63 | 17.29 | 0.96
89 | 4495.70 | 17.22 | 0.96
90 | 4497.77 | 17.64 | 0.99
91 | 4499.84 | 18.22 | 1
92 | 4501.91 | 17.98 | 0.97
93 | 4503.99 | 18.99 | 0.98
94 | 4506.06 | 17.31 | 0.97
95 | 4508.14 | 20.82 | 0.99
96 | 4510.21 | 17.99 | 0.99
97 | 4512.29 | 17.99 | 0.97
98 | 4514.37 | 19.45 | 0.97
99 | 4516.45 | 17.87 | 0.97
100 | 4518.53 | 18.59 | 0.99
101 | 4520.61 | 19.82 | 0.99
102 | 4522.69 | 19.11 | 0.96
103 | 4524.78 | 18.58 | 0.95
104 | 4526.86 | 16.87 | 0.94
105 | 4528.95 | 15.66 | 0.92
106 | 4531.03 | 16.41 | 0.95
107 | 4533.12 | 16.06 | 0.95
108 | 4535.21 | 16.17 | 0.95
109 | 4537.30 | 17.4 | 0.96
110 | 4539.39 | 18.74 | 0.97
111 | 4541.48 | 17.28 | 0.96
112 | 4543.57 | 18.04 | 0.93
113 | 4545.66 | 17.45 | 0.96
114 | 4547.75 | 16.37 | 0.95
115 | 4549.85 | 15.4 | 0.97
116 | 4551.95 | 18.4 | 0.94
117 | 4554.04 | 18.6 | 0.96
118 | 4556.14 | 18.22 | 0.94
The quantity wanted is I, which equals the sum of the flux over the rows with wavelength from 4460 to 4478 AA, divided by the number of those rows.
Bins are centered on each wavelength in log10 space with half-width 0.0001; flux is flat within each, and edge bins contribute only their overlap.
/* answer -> 17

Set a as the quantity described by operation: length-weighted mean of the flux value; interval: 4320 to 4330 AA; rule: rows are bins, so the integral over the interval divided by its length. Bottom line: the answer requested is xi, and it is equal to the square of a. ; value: 203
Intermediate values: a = 14.3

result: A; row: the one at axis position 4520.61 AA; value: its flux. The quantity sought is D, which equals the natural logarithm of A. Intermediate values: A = 19.82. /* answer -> 2.99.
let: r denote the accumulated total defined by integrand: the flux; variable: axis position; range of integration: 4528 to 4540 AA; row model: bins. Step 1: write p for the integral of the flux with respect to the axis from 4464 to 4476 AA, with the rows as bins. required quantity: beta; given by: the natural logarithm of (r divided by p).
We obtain 0.0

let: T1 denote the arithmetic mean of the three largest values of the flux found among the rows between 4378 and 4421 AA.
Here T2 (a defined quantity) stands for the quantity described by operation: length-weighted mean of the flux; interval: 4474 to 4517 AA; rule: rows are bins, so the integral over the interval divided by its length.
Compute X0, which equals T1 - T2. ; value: -1.8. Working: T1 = 16.1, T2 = 17.9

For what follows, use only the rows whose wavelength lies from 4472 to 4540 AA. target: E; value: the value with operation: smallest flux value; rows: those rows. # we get 15.66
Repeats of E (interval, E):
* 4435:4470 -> 13.85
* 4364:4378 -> 13.67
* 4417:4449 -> 13.92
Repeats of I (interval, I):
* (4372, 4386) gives 14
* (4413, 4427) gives 16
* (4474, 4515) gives 18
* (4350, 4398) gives 15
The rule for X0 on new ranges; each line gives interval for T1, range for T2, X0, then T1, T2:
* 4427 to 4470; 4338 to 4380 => 3.3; 18.0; 14.7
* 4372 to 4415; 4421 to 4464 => -0.1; 15.9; 16.0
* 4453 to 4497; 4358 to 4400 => 3.9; 18.5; 14.6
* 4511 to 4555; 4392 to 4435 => 4.4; 19.5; 15.1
